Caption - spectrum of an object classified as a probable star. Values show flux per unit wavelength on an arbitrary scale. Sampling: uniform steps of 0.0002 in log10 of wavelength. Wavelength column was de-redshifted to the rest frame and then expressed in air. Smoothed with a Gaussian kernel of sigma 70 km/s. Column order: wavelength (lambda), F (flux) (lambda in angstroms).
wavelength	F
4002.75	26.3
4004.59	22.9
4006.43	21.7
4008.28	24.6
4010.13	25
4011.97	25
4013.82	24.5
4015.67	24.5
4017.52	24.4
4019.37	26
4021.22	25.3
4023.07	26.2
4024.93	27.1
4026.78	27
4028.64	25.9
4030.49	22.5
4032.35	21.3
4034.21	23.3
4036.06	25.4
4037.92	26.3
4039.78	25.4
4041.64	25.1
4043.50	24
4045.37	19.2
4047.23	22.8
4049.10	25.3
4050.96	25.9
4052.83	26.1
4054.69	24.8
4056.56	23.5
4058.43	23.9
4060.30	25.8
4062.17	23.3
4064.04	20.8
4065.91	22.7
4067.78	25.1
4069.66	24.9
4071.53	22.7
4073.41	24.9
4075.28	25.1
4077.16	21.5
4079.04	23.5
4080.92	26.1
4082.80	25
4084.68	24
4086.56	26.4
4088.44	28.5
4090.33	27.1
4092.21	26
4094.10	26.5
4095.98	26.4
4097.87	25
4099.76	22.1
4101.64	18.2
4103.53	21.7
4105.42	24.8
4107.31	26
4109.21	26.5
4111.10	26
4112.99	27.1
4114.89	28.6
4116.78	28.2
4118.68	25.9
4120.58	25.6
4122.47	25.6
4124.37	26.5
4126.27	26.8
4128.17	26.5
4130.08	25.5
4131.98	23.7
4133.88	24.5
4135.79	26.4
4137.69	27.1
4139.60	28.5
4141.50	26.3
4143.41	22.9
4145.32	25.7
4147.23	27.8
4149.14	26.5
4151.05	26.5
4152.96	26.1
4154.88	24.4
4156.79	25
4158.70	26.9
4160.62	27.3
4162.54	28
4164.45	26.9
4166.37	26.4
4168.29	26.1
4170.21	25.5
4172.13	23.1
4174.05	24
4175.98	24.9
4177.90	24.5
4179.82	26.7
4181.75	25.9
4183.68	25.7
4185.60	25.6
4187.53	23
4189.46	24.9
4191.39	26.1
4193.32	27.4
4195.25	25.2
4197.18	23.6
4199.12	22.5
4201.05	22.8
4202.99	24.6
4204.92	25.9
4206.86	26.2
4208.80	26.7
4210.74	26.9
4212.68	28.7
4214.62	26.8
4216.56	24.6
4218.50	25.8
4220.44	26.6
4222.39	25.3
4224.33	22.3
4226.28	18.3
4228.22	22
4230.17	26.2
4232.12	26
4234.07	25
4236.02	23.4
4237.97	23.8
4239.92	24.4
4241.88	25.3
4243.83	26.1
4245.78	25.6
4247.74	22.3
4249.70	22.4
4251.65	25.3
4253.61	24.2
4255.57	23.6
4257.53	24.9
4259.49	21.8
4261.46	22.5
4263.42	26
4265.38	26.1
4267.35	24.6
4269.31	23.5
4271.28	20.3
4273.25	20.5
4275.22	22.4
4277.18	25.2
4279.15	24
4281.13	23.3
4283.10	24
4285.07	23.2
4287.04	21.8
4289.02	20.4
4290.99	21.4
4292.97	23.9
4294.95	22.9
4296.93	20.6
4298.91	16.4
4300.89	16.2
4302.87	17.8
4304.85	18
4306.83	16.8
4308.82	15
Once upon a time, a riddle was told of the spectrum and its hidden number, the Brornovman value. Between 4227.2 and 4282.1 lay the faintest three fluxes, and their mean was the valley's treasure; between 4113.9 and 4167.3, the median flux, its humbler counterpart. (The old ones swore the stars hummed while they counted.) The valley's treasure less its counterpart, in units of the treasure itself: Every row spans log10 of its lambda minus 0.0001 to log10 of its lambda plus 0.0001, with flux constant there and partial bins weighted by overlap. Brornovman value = -0.27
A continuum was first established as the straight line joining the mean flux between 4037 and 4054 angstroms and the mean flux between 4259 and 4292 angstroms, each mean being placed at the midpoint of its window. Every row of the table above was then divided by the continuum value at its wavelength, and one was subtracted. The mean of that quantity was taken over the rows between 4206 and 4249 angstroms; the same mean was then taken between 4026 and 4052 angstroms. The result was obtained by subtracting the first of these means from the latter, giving -0.08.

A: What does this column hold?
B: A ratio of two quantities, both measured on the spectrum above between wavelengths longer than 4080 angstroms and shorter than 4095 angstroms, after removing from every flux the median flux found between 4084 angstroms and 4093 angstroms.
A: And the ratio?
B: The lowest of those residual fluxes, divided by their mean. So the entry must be 12.0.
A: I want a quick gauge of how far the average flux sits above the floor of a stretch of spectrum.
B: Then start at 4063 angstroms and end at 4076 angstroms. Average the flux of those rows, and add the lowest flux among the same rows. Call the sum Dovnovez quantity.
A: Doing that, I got 44.5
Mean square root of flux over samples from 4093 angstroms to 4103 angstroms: 4.85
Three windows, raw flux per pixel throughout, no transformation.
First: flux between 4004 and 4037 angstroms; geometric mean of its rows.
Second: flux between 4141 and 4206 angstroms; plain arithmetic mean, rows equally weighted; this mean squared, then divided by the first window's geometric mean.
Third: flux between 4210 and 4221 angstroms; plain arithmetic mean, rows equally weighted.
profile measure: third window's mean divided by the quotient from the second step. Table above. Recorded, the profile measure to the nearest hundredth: 1.01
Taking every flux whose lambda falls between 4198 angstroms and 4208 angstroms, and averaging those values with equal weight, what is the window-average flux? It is 24.4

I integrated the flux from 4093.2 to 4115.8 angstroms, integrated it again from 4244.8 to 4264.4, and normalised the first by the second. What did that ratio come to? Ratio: 1.2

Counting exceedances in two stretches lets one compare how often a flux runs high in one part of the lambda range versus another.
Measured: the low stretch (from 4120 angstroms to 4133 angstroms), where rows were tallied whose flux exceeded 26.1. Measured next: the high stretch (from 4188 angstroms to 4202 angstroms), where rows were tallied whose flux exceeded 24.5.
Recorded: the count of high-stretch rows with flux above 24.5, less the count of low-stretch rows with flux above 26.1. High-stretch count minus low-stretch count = 1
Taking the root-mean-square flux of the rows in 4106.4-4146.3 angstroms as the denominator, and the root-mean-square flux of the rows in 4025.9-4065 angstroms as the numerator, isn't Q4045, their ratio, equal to 0.92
